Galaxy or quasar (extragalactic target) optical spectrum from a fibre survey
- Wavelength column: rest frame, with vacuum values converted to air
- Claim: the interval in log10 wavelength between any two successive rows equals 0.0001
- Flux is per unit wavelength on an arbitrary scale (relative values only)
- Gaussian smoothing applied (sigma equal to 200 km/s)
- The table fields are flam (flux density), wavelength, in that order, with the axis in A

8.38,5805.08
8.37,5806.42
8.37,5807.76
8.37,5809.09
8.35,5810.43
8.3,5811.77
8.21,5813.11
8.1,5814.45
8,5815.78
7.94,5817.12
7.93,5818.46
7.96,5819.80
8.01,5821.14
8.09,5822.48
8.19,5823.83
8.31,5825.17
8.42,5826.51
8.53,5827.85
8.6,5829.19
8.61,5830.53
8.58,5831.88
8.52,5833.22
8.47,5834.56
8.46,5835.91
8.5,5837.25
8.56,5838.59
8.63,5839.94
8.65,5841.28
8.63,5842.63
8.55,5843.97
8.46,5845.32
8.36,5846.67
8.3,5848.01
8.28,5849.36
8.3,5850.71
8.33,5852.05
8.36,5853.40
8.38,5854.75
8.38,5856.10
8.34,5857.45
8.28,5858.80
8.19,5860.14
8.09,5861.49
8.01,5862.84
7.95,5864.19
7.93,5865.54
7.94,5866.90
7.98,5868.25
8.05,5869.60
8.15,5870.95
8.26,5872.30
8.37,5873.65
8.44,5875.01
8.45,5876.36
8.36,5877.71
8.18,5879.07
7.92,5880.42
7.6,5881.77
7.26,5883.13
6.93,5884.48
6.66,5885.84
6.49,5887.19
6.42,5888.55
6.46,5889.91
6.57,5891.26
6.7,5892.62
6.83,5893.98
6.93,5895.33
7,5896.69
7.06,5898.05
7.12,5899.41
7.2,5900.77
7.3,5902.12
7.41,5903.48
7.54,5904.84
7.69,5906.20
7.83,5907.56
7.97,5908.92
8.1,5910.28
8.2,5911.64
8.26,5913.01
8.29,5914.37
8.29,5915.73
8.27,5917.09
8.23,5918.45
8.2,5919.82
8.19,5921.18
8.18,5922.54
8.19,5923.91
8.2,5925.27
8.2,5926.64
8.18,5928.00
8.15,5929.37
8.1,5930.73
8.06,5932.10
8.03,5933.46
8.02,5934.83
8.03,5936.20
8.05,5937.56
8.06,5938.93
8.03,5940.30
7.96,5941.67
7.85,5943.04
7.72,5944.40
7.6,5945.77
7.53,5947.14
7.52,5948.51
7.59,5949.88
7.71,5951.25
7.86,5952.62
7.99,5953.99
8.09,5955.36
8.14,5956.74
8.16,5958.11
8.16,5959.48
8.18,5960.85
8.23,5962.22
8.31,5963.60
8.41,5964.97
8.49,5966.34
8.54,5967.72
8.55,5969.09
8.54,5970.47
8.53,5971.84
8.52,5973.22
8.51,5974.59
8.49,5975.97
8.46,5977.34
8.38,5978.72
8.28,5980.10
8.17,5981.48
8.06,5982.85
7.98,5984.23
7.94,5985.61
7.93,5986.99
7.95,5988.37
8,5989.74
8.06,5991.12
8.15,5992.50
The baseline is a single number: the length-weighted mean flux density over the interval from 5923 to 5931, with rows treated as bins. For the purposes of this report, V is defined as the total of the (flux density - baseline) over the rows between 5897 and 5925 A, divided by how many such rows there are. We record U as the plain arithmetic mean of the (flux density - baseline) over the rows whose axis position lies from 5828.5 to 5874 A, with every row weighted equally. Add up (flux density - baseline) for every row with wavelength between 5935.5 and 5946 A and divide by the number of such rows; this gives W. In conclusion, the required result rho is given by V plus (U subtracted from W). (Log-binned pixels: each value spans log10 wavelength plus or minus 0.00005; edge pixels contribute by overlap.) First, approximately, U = 0.16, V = -0.30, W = -0.3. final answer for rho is -0.7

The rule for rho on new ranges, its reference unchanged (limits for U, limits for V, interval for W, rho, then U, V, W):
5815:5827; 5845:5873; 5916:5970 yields 0.0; -0.08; 0.03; -0.1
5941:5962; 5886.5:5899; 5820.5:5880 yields -1.0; -0.30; -1.45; 0.2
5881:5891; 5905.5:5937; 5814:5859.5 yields 1.5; -1.34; -0.05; 0.2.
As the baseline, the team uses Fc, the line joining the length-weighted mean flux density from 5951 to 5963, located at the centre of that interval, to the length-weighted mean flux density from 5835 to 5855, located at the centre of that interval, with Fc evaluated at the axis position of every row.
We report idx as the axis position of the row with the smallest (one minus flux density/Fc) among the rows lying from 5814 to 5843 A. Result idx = 5841.28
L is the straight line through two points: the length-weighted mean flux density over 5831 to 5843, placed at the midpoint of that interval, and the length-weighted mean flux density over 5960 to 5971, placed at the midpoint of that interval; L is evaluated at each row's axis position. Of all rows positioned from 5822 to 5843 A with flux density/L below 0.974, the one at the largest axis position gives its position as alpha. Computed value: 5825.17 A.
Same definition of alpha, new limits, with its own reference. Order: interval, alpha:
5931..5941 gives 5940.30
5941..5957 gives 5956.74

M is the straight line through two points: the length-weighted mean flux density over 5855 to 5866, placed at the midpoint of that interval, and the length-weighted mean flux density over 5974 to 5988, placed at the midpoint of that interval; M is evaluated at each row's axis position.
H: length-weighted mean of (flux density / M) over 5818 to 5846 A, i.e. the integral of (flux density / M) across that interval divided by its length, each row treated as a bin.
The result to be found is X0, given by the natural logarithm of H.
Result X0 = 0.03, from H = 1.03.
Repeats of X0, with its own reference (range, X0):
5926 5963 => -0.03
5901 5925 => -0.02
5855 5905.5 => -0.07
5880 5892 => -0.17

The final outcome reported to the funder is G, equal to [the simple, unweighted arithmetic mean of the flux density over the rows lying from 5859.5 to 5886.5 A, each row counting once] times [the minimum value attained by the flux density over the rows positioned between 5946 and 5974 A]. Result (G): 60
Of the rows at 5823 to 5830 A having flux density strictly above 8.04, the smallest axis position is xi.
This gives 5823.83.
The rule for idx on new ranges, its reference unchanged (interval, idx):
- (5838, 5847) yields 5841.28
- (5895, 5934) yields 5915.73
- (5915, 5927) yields 5915.73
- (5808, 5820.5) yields 5809.09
